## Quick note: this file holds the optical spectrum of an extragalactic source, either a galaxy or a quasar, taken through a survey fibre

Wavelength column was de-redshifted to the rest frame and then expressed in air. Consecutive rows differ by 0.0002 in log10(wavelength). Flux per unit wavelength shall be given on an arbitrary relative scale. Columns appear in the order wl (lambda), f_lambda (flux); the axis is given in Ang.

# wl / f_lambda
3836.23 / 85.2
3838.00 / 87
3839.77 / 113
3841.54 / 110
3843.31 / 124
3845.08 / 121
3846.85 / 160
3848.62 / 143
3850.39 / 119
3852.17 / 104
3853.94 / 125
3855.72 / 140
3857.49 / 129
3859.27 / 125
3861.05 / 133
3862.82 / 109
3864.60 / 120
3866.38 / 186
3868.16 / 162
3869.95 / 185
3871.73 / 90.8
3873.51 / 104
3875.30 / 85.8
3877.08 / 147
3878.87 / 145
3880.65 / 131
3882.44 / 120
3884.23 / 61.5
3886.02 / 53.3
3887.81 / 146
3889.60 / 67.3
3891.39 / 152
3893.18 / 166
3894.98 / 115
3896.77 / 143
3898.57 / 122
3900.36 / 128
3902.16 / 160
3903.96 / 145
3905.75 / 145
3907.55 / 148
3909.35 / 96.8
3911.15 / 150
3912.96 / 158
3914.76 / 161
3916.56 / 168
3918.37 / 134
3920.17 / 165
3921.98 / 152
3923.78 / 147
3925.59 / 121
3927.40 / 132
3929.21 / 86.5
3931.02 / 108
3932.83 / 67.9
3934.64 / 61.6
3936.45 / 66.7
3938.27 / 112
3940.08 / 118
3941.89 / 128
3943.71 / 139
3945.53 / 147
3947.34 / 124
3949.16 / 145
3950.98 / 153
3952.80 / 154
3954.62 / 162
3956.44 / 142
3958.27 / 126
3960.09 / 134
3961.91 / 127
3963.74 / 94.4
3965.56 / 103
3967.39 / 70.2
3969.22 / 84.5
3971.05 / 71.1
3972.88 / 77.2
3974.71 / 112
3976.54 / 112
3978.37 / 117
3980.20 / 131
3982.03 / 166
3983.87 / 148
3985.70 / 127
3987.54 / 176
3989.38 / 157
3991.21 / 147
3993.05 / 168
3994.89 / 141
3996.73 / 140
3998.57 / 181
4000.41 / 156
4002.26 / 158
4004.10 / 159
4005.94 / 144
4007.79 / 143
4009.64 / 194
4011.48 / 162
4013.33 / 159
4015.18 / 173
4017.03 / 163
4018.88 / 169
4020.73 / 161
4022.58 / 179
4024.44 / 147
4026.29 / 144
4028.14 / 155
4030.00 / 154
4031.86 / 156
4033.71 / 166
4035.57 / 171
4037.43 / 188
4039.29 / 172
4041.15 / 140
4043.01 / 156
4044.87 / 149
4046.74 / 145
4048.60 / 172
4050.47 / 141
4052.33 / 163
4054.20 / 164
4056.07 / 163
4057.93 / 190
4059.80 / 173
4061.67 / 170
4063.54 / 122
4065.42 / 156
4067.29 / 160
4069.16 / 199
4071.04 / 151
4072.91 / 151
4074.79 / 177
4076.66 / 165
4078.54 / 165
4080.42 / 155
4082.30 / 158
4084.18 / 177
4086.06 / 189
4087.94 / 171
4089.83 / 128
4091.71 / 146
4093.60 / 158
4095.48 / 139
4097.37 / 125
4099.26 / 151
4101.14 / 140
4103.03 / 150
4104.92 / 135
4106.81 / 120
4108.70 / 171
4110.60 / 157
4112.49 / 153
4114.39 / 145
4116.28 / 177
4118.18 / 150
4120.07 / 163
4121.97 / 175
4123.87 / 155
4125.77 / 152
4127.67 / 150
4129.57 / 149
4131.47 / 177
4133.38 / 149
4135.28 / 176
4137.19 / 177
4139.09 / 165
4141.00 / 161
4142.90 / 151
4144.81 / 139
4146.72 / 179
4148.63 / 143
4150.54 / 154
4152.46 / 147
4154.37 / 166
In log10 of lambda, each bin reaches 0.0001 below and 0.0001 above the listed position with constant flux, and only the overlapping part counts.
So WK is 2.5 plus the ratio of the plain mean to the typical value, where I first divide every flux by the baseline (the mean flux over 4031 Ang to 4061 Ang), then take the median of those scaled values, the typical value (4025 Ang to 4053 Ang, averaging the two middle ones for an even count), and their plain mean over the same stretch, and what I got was 3.51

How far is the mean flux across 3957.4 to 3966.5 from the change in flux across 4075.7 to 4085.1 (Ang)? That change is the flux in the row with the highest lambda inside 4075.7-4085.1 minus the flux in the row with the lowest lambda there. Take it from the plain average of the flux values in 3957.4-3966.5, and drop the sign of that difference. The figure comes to 105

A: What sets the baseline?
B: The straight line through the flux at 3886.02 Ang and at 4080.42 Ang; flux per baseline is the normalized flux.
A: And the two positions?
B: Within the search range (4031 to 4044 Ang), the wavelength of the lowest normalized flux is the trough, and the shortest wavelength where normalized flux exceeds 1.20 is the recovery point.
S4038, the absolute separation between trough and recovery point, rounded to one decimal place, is 9.3 Ang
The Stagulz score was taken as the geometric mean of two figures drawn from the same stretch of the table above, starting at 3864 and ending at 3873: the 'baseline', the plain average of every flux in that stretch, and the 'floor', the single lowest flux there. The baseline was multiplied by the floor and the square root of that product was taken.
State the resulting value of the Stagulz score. 116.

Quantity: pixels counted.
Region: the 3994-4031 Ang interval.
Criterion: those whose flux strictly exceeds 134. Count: 20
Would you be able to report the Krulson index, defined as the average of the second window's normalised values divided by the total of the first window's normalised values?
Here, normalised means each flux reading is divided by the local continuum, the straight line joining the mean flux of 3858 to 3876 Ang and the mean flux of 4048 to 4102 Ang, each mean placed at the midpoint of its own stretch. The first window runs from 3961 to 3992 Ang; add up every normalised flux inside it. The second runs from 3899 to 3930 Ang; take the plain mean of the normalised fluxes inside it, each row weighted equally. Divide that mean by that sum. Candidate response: 0.074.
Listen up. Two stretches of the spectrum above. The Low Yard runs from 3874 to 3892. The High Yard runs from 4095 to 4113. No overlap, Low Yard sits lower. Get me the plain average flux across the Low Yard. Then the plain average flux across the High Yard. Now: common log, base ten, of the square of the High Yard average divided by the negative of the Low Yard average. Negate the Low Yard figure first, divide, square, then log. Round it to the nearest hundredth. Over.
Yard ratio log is 0.23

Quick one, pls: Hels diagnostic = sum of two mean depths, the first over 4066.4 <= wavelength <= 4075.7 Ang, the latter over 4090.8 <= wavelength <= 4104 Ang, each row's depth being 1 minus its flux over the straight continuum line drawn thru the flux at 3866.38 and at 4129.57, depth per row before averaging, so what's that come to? 0.0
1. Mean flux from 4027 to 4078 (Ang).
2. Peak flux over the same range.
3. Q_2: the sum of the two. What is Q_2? 361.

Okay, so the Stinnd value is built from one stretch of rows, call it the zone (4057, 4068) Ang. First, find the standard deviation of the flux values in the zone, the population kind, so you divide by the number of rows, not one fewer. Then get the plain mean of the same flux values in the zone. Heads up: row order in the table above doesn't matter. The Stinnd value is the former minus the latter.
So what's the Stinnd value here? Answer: -141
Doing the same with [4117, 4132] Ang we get -148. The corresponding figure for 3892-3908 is -125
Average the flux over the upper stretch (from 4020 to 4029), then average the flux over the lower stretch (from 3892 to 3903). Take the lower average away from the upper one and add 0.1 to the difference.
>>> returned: 18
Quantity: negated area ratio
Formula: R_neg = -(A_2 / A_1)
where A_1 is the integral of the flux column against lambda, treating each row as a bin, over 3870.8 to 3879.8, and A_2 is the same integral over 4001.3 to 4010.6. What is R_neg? -1.4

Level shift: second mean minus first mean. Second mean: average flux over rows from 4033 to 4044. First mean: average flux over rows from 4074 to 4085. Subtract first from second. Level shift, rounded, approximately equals -1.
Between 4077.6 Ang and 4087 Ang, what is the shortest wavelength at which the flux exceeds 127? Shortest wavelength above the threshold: 4078.54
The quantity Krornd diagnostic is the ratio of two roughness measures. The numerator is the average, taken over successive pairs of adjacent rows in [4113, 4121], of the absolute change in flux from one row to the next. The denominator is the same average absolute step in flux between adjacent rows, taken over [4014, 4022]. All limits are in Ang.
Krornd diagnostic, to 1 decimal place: 3.0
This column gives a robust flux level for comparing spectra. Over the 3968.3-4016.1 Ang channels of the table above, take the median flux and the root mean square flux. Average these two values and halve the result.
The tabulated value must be 73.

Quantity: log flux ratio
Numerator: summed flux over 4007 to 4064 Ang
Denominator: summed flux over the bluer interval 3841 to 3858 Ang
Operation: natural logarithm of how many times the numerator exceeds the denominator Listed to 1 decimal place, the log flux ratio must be 1.4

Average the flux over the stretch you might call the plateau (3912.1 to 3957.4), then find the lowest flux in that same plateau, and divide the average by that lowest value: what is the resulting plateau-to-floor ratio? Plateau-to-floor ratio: 2.11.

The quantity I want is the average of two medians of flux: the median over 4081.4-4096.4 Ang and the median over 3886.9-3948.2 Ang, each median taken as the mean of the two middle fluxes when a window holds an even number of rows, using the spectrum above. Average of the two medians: 147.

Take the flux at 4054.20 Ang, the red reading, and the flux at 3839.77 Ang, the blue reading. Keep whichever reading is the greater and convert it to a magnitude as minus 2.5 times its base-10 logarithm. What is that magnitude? -5.54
